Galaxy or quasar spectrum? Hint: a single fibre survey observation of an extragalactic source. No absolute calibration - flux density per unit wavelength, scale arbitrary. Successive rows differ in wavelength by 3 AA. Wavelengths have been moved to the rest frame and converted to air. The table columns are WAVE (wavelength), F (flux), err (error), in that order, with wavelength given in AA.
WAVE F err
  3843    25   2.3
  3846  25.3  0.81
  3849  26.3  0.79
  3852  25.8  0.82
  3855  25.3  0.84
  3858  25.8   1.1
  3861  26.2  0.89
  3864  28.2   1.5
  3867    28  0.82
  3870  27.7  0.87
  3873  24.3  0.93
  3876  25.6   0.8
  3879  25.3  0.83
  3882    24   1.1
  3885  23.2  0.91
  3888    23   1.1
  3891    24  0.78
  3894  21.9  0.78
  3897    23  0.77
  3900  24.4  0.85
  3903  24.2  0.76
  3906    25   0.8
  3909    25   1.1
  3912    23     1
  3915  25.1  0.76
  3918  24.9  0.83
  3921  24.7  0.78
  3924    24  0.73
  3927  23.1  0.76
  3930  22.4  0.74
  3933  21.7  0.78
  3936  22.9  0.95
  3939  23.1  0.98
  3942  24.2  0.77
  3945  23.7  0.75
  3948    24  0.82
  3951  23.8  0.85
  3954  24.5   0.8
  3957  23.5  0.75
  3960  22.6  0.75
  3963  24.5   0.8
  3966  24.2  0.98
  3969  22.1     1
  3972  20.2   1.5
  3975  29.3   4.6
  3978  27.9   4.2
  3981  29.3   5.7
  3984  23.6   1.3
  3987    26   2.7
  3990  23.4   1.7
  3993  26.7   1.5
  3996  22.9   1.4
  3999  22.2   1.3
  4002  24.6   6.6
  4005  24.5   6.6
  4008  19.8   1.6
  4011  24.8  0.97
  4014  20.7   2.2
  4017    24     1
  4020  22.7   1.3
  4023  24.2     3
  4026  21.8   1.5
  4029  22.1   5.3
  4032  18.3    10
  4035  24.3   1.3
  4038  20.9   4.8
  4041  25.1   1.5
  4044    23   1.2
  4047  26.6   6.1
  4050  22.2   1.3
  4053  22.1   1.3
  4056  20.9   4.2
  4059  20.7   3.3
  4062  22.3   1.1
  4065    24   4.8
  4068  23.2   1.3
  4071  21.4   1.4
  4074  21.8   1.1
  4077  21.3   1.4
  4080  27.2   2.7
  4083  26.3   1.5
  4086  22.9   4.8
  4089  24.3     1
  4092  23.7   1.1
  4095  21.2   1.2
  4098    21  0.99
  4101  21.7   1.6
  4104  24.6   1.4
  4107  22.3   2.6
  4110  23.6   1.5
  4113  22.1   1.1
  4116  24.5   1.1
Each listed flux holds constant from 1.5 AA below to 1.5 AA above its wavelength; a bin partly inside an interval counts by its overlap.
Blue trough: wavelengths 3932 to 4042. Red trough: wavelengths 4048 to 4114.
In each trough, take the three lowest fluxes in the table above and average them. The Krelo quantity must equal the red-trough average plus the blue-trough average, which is 40.3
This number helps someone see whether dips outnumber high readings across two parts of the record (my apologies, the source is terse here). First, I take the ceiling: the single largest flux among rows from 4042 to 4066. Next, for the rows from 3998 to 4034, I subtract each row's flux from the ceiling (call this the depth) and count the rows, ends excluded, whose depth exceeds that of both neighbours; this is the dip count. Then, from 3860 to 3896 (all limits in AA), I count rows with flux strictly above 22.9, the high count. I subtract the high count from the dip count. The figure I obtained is -7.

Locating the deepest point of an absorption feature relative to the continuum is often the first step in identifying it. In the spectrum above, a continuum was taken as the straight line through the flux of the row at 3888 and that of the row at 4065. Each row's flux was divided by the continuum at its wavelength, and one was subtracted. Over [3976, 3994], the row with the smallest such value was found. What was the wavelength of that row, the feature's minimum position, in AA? 3990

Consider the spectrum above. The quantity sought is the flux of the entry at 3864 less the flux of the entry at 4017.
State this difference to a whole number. 4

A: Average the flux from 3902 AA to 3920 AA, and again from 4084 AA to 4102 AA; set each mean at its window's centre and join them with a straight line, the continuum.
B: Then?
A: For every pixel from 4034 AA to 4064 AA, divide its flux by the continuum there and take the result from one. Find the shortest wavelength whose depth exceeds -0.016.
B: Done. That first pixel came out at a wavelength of 4038 AA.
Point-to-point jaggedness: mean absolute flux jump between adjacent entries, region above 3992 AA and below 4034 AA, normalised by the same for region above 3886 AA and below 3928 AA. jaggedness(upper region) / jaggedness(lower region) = 2.6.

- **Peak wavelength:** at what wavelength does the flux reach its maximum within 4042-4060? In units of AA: 4047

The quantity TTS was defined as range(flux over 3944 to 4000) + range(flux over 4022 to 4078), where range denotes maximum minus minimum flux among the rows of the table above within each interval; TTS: 17.4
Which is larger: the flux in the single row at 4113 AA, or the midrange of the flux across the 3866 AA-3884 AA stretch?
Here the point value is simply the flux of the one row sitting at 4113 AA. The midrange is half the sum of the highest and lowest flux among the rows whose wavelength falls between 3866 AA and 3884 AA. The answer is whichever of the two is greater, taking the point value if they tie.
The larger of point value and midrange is 26.0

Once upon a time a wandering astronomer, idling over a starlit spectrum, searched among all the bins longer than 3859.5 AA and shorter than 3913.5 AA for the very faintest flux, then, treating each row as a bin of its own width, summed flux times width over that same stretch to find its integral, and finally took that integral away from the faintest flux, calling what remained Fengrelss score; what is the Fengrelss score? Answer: -1316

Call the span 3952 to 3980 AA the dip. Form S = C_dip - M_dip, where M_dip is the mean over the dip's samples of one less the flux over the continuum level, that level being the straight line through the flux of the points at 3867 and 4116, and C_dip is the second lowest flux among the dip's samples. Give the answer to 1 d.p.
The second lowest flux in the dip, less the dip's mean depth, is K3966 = 22.0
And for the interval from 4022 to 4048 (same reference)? 20.8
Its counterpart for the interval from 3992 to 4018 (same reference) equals 20.6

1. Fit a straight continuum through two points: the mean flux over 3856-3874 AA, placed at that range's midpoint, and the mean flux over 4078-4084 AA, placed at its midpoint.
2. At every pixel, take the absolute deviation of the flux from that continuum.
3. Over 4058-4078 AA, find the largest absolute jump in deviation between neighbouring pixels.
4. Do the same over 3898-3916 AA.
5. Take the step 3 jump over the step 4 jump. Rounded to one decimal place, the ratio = 0.9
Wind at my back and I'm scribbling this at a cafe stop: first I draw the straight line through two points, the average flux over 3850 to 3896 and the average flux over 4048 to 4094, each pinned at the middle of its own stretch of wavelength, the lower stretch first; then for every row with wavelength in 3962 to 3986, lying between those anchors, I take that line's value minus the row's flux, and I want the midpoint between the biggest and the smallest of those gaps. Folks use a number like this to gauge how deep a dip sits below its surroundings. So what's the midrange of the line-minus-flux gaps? -0.71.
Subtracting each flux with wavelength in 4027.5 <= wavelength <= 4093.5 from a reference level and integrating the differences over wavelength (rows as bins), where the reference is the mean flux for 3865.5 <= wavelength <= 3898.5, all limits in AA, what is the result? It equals 106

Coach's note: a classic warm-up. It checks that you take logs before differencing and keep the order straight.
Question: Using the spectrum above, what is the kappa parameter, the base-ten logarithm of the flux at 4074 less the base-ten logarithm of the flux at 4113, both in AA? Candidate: -0.01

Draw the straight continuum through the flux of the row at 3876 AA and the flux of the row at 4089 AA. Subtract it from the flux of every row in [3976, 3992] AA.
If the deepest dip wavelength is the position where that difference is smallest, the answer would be 3990 AA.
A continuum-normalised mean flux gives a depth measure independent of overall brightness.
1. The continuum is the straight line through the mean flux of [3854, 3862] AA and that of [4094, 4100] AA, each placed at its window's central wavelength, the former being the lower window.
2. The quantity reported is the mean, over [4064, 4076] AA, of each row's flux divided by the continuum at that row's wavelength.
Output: 1.04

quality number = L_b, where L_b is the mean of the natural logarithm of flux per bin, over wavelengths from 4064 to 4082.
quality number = 3.14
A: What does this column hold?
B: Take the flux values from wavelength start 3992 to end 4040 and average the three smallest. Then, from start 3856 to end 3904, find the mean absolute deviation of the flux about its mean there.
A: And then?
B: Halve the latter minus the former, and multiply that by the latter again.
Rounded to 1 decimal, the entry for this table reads -13.9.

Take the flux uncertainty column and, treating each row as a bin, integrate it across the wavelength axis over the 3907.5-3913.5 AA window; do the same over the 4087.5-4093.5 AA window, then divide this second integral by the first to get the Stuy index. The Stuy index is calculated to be 1.0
